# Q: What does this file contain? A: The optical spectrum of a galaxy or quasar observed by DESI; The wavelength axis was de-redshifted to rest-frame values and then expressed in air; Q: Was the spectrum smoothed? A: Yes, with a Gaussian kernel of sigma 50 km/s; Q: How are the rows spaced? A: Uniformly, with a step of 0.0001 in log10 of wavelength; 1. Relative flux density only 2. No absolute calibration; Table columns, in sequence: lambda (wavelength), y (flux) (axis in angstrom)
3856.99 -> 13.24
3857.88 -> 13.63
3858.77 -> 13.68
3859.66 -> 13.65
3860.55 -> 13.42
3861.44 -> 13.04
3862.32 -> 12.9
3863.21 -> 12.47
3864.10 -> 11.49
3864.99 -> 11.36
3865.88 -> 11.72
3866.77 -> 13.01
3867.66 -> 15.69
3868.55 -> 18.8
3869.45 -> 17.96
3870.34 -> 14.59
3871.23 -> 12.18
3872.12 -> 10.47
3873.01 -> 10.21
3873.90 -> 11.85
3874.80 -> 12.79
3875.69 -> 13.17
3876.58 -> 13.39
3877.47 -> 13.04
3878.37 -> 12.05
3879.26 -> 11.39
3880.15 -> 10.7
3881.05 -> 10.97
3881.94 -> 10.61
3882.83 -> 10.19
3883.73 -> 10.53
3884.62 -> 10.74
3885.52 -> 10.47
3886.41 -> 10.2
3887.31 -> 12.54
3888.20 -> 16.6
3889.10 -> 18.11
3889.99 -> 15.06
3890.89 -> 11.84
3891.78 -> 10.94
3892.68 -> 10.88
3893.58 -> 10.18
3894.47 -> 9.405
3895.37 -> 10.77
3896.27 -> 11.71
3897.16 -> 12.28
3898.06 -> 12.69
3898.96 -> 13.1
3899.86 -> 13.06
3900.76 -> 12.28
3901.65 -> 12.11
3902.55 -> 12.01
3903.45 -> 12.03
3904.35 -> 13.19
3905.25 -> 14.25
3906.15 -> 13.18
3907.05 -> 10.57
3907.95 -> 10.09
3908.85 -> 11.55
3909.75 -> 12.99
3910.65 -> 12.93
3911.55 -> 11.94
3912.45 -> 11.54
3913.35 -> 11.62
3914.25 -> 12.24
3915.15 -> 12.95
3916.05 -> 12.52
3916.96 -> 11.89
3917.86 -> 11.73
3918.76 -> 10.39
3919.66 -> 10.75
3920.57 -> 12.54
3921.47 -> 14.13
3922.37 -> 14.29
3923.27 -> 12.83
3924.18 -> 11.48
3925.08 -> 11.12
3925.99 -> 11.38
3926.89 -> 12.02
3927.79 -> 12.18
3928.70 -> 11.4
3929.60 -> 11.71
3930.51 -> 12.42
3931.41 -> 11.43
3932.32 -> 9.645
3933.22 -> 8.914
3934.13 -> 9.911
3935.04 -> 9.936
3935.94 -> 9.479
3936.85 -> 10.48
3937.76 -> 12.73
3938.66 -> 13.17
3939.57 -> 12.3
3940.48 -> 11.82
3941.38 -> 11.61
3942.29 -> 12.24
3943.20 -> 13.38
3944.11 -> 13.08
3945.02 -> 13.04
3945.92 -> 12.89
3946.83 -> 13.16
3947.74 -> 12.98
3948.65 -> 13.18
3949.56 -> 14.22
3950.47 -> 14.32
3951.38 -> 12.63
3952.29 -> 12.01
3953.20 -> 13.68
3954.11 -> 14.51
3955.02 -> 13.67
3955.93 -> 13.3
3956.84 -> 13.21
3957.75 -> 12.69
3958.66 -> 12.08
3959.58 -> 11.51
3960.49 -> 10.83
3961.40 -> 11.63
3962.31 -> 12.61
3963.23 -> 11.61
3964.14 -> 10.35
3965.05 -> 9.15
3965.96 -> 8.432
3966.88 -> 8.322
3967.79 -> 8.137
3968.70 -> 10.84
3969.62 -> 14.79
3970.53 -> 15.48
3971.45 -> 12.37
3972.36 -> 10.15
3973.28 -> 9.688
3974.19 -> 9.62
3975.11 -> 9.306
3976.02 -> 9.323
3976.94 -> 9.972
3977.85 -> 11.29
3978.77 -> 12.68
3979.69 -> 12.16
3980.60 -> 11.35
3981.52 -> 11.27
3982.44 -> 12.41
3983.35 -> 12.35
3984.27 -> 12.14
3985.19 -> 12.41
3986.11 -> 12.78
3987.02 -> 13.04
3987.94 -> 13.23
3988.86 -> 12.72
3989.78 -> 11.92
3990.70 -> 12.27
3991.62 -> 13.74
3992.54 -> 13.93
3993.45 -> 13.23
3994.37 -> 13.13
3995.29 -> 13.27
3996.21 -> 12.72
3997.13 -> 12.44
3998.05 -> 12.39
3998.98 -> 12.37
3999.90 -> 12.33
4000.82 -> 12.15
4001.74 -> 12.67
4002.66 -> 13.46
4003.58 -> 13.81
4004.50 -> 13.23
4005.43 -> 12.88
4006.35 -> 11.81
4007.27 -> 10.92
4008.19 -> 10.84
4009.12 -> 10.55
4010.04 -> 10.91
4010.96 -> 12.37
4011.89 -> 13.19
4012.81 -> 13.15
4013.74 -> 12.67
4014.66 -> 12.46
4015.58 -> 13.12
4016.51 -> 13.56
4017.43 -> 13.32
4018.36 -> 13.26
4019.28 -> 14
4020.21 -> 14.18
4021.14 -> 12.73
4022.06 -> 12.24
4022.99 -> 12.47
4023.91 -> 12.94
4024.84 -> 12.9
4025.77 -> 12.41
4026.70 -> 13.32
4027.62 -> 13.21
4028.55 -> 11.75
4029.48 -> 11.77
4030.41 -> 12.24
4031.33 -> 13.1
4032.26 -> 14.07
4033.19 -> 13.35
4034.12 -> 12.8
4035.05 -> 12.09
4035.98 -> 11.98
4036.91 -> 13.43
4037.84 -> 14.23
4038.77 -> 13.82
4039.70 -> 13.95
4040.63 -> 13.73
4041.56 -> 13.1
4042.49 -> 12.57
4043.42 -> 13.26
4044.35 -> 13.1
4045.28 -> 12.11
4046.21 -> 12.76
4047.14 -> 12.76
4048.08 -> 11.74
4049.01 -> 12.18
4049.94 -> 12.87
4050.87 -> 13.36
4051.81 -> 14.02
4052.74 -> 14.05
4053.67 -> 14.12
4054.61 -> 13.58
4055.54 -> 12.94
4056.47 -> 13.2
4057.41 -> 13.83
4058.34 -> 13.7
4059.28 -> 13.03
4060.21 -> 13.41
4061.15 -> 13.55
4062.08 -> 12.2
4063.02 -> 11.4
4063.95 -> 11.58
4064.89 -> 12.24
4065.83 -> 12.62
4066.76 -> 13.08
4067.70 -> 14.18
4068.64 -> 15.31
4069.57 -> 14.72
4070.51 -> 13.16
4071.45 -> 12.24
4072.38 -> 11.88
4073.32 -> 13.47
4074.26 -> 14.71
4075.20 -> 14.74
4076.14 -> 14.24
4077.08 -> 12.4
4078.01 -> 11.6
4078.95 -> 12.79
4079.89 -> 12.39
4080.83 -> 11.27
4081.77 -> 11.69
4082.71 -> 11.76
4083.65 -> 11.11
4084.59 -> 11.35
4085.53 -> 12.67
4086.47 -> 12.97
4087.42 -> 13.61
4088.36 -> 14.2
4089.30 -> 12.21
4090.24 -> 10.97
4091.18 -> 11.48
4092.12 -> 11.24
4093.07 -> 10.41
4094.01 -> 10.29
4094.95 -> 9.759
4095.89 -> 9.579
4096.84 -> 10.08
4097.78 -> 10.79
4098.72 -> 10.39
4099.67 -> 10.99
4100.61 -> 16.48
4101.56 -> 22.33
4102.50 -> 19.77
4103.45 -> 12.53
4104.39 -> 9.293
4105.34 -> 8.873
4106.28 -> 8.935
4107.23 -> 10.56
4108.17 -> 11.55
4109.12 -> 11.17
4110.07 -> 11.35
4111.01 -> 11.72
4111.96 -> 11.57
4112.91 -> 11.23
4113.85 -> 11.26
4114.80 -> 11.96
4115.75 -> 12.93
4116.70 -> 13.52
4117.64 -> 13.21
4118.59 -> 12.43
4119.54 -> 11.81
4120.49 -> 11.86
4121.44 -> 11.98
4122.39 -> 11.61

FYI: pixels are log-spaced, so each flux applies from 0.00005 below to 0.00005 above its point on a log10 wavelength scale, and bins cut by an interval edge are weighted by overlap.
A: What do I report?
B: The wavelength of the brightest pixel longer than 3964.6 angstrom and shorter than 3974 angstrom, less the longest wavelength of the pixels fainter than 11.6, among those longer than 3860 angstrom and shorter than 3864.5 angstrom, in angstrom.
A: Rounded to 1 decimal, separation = 106.4 angstrom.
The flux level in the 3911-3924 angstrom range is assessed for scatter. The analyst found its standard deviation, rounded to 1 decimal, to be 1.1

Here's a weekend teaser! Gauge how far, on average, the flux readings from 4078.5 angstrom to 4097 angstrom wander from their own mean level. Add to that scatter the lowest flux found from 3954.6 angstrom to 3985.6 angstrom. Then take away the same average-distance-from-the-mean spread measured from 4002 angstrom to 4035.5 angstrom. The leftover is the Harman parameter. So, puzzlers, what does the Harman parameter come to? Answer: 8.4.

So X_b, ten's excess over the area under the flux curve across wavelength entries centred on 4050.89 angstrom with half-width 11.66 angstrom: -297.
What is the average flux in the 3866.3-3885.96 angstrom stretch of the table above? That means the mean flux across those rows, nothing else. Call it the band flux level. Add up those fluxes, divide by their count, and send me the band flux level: 12.5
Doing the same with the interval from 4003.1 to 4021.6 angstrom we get 12.6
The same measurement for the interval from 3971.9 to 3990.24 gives 11.5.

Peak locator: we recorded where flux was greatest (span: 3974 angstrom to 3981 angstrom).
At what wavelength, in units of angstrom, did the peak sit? 3978.77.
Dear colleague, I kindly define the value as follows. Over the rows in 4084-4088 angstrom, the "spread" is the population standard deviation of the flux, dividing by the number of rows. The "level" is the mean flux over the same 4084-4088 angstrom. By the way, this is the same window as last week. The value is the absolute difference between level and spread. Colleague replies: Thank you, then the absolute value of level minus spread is 11.8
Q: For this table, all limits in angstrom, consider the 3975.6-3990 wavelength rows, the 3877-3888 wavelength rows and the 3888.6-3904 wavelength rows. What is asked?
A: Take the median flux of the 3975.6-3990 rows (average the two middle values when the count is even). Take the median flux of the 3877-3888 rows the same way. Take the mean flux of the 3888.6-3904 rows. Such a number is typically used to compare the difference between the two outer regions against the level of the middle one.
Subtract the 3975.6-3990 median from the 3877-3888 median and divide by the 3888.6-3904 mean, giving -0.13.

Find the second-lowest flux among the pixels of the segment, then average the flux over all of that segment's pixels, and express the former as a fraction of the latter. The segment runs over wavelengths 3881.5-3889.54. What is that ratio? 0.835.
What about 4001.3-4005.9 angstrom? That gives 0.975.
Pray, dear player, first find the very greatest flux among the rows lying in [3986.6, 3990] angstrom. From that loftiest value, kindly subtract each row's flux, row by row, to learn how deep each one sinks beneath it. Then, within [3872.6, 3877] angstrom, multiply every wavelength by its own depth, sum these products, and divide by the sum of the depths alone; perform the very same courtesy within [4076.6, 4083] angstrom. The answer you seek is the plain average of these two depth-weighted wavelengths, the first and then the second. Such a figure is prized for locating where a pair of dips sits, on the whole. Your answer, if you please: 3976.8 angstrom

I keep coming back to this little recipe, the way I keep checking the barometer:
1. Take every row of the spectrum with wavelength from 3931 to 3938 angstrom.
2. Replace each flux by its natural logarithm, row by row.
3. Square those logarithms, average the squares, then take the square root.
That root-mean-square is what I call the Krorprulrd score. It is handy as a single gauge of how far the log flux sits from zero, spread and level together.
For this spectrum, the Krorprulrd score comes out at 2.33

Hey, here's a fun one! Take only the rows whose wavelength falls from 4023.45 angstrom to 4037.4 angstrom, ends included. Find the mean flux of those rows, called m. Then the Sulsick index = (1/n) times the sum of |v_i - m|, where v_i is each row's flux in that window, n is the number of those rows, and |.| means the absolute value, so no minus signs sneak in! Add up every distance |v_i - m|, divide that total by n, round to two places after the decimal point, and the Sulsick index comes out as 0.57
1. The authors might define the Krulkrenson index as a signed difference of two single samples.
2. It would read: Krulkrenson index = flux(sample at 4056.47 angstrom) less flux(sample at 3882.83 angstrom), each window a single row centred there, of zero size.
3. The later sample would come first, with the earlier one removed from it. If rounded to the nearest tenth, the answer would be 3.0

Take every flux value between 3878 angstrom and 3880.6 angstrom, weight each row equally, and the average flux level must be 11.4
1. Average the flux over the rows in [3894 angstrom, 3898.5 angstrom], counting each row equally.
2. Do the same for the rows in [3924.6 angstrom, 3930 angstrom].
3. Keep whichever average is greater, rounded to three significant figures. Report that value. 11.6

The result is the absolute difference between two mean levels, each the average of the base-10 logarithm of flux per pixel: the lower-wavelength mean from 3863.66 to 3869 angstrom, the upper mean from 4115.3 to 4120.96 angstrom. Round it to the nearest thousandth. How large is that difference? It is 0.027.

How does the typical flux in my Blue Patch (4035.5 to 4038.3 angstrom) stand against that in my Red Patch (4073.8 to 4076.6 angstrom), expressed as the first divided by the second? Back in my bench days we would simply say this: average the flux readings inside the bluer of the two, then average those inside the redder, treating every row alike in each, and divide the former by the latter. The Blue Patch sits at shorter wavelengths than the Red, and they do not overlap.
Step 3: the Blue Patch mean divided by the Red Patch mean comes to 0.91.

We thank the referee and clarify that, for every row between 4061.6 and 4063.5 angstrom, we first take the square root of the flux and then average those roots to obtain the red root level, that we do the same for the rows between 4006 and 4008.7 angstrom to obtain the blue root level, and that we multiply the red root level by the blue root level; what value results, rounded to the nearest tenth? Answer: 11.5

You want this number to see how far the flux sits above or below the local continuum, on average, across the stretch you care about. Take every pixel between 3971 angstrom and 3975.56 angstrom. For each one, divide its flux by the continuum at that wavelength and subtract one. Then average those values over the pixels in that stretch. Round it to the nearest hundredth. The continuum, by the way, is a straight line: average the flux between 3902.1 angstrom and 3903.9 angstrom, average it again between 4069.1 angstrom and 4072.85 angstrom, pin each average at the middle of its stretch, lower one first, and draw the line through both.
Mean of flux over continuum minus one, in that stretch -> -0.18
